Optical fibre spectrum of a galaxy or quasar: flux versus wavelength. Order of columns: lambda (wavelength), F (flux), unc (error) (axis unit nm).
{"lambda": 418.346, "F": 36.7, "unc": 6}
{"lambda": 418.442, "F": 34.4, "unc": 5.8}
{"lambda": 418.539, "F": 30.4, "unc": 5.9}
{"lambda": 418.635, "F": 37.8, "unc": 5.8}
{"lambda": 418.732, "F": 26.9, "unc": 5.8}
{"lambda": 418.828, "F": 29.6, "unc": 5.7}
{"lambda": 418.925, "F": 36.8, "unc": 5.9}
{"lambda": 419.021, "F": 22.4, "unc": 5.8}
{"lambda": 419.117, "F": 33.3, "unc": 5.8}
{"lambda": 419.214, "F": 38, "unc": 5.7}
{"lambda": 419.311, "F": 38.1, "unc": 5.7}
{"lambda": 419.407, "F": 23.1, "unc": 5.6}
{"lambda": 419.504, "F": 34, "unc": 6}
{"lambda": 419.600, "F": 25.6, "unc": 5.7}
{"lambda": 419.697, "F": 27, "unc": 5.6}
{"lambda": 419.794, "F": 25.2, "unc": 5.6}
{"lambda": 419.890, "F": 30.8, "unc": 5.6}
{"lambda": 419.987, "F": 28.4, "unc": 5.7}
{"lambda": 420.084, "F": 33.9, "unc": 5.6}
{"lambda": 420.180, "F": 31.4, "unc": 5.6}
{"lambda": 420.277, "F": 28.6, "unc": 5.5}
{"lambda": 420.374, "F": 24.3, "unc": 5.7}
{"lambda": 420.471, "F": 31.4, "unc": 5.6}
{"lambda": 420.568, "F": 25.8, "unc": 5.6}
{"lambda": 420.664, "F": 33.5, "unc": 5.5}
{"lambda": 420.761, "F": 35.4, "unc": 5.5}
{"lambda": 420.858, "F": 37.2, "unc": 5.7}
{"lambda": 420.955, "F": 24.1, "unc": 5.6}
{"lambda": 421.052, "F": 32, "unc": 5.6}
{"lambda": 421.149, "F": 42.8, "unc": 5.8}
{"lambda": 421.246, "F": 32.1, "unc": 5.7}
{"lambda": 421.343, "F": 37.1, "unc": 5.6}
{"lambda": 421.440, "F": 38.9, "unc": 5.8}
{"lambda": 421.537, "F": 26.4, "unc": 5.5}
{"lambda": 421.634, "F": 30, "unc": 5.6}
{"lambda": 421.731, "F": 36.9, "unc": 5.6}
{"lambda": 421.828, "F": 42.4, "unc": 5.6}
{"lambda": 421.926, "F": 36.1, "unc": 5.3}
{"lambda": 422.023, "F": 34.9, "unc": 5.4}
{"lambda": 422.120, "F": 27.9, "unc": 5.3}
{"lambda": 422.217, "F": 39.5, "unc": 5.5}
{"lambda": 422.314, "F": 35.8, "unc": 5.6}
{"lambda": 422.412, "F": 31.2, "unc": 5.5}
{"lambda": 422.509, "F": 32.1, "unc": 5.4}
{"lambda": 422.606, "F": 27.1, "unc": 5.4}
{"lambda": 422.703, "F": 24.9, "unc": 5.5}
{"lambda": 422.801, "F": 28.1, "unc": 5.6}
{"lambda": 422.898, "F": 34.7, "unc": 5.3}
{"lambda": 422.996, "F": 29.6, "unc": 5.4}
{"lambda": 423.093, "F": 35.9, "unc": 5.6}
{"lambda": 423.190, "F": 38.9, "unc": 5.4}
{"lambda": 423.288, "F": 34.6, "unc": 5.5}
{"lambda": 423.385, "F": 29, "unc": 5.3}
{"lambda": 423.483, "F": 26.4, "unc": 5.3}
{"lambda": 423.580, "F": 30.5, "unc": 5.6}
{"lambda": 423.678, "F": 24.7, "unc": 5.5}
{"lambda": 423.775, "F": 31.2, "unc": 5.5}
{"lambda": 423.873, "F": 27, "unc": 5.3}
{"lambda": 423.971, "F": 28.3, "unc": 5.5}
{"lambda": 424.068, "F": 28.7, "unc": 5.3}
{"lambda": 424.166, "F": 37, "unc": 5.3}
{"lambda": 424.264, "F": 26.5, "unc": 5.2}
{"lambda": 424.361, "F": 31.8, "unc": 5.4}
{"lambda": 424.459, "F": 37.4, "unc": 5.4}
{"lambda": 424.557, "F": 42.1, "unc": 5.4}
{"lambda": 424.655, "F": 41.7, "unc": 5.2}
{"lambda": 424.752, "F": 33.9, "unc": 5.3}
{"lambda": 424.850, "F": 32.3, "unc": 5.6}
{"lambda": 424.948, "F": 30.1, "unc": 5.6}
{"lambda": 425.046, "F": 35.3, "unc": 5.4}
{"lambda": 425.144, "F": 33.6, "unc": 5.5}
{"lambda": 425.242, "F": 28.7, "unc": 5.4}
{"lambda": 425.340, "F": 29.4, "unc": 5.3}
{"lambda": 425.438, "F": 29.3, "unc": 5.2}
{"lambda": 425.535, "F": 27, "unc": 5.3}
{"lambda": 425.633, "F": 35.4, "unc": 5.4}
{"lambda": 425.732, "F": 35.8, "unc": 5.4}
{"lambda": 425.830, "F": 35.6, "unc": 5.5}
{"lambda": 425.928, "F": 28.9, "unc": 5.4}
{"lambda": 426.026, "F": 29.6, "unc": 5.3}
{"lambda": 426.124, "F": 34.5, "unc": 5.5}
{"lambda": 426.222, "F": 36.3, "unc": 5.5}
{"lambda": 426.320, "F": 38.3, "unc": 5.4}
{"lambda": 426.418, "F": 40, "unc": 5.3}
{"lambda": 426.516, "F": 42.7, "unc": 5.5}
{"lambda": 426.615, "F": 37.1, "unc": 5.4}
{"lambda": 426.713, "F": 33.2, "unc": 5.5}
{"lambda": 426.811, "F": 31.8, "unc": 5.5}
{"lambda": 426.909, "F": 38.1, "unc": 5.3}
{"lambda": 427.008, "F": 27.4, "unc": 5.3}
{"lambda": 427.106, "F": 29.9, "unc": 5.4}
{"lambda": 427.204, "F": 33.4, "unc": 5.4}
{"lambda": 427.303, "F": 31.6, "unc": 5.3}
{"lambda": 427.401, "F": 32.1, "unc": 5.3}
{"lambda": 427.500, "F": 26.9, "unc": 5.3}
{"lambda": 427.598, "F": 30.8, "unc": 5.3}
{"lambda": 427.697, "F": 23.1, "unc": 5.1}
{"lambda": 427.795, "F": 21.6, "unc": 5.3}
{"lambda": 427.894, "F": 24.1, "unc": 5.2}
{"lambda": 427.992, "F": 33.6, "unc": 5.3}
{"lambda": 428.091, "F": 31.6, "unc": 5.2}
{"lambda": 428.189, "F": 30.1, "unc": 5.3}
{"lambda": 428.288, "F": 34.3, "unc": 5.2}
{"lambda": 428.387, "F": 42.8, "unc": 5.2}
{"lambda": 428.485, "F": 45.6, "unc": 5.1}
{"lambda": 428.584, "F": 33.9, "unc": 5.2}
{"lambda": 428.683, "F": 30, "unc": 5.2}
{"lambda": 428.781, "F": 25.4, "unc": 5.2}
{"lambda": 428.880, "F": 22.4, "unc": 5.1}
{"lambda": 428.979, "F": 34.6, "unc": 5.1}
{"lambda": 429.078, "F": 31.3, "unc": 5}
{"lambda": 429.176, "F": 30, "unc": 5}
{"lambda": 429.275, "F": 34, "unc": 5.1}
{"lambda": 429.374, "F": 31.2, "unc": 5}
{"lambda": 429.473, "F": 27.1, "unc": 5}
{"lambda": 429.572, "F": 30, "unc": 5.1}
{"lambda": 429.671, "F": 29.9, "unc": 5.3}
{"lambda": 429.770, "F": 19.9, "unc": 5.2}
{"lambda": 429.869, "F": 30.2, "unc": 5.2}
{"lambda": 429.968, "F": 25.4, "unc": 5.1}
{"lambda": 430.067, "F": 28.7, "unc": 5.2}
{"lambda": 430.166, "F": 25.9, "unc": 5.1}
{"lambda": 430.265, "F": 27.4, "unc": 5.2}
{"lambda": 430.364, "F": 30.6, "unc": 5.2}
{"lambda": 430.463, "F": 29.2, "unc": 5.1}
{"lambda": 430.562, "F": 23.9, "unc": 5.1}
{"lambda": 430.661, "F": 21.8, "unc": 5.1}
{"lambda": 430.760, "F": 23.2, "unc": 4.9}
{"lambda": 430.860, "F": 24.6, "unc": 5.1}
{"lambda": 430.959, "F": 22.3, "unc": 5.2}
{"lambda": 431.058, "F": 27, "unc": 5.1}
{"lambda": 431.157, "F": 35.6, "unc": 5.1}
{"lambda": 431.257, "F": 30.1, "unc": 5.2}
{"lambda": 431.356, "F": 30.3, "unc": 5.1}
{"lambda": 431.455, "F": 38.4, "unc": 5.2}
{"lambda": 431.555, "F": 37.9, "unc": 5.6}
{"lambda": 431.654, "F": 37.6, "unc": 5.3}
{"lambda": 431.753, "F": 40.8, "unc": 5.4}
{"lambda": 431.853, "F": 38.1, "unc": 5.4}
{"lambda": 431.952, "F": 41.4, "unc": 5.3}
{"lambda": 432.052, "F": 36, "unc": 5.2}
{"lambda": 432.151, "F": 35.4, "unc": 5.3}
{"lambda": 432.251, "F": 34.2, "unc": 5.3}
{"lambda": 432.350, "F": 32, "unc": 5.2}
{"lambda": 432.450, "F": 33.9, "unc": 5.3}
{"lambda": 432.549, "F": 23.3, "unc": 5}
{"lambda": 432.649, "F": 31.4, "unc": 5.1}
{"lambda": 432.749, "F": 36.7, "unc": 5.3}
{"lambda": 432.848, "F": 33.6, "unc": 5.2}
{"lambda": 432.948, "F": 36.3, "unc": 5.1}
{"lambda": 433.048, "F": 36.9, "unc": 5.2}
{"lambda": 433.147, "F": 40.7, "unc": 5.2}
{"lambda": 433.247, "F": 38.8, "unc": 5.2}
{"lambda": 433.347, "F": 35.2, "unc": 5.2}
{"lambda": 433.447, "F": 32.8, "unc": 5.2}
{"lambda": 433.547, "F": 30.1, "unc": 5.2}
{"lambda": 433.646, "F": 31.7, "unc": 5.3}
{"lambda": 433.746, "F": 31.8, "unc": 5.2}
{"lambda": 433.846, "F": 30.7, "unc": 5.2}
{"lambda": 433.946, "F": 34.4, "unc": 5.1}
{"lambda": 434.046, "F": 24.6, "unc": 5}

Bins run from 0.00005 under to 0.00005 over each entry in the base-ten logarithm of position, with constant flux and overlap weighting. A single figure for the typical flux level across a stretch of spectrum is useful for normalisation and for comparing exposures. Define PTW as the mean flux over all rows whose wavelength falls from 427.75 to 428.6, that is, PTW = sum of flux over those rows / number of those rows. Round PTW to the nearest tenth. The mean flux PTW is 33.1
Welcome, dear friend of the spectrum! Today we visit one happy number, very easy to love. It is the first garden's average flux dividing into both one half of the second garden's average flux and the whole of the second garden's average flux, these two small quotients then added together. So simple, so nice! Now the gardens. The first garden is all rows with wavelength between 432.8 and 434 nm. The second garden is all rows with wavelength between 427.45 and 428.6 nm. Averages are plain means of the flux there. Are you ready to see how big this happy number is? 1.4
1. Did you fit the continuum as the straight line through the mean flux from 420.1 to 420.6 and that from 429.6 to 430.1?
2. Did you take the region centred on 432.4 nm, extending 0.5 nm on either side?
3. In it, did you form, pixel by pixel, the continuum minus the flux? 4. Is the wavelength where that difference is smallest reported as 431.952 nm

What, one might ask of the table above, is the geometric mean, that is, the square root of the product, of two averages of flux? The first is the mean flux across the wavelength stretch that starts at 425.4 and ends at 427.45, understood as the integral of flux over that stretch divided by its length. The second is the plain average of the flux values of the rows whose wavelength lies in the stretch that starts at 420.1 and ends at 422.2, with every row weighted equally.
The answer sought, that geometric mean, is 33.3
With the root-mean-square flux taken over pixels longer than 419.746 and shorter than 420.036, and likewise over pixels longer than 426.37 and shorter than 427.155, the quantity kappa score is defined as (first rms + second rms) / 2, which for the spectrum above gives 31.8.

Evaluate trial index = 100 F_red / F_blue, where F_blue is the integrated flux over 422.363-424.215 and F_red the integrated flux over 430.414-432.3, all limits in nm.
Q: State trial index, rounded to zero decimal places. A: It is 107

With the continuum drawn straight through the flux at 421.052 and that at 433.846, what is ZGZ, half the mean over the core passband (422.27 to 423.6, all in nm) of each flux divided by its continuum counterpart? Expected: 0.49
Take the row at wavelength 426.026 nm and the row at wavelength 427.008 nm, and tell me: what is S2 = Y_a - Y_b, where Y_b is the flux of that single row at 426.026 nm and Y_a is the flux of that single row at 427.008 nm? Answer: -2.2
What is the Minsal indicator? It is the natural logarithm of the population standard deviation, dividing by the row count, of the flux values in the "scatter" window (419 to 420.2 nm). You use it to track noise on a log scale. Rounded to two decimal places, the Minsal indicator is 1.62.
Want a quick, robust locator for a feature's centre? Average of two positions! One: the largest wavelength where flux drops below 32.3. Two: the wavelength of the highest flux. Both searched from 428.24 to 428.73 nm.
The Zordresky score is 428.58 nm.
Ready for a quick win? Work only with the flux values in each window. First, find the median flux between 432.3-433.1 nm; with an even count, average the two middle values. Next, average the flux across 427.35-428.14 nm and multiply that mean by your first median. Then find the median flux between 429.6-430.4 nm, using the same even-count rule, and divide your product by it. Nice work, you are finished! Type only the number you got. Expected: 33.7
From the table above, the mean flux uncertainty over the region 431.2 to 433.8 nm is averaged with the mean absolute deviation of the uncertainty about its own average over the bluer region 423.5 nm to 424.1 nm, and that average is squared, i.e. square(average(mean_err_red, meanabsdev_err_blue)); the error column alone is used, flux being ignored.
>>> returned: 7.12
